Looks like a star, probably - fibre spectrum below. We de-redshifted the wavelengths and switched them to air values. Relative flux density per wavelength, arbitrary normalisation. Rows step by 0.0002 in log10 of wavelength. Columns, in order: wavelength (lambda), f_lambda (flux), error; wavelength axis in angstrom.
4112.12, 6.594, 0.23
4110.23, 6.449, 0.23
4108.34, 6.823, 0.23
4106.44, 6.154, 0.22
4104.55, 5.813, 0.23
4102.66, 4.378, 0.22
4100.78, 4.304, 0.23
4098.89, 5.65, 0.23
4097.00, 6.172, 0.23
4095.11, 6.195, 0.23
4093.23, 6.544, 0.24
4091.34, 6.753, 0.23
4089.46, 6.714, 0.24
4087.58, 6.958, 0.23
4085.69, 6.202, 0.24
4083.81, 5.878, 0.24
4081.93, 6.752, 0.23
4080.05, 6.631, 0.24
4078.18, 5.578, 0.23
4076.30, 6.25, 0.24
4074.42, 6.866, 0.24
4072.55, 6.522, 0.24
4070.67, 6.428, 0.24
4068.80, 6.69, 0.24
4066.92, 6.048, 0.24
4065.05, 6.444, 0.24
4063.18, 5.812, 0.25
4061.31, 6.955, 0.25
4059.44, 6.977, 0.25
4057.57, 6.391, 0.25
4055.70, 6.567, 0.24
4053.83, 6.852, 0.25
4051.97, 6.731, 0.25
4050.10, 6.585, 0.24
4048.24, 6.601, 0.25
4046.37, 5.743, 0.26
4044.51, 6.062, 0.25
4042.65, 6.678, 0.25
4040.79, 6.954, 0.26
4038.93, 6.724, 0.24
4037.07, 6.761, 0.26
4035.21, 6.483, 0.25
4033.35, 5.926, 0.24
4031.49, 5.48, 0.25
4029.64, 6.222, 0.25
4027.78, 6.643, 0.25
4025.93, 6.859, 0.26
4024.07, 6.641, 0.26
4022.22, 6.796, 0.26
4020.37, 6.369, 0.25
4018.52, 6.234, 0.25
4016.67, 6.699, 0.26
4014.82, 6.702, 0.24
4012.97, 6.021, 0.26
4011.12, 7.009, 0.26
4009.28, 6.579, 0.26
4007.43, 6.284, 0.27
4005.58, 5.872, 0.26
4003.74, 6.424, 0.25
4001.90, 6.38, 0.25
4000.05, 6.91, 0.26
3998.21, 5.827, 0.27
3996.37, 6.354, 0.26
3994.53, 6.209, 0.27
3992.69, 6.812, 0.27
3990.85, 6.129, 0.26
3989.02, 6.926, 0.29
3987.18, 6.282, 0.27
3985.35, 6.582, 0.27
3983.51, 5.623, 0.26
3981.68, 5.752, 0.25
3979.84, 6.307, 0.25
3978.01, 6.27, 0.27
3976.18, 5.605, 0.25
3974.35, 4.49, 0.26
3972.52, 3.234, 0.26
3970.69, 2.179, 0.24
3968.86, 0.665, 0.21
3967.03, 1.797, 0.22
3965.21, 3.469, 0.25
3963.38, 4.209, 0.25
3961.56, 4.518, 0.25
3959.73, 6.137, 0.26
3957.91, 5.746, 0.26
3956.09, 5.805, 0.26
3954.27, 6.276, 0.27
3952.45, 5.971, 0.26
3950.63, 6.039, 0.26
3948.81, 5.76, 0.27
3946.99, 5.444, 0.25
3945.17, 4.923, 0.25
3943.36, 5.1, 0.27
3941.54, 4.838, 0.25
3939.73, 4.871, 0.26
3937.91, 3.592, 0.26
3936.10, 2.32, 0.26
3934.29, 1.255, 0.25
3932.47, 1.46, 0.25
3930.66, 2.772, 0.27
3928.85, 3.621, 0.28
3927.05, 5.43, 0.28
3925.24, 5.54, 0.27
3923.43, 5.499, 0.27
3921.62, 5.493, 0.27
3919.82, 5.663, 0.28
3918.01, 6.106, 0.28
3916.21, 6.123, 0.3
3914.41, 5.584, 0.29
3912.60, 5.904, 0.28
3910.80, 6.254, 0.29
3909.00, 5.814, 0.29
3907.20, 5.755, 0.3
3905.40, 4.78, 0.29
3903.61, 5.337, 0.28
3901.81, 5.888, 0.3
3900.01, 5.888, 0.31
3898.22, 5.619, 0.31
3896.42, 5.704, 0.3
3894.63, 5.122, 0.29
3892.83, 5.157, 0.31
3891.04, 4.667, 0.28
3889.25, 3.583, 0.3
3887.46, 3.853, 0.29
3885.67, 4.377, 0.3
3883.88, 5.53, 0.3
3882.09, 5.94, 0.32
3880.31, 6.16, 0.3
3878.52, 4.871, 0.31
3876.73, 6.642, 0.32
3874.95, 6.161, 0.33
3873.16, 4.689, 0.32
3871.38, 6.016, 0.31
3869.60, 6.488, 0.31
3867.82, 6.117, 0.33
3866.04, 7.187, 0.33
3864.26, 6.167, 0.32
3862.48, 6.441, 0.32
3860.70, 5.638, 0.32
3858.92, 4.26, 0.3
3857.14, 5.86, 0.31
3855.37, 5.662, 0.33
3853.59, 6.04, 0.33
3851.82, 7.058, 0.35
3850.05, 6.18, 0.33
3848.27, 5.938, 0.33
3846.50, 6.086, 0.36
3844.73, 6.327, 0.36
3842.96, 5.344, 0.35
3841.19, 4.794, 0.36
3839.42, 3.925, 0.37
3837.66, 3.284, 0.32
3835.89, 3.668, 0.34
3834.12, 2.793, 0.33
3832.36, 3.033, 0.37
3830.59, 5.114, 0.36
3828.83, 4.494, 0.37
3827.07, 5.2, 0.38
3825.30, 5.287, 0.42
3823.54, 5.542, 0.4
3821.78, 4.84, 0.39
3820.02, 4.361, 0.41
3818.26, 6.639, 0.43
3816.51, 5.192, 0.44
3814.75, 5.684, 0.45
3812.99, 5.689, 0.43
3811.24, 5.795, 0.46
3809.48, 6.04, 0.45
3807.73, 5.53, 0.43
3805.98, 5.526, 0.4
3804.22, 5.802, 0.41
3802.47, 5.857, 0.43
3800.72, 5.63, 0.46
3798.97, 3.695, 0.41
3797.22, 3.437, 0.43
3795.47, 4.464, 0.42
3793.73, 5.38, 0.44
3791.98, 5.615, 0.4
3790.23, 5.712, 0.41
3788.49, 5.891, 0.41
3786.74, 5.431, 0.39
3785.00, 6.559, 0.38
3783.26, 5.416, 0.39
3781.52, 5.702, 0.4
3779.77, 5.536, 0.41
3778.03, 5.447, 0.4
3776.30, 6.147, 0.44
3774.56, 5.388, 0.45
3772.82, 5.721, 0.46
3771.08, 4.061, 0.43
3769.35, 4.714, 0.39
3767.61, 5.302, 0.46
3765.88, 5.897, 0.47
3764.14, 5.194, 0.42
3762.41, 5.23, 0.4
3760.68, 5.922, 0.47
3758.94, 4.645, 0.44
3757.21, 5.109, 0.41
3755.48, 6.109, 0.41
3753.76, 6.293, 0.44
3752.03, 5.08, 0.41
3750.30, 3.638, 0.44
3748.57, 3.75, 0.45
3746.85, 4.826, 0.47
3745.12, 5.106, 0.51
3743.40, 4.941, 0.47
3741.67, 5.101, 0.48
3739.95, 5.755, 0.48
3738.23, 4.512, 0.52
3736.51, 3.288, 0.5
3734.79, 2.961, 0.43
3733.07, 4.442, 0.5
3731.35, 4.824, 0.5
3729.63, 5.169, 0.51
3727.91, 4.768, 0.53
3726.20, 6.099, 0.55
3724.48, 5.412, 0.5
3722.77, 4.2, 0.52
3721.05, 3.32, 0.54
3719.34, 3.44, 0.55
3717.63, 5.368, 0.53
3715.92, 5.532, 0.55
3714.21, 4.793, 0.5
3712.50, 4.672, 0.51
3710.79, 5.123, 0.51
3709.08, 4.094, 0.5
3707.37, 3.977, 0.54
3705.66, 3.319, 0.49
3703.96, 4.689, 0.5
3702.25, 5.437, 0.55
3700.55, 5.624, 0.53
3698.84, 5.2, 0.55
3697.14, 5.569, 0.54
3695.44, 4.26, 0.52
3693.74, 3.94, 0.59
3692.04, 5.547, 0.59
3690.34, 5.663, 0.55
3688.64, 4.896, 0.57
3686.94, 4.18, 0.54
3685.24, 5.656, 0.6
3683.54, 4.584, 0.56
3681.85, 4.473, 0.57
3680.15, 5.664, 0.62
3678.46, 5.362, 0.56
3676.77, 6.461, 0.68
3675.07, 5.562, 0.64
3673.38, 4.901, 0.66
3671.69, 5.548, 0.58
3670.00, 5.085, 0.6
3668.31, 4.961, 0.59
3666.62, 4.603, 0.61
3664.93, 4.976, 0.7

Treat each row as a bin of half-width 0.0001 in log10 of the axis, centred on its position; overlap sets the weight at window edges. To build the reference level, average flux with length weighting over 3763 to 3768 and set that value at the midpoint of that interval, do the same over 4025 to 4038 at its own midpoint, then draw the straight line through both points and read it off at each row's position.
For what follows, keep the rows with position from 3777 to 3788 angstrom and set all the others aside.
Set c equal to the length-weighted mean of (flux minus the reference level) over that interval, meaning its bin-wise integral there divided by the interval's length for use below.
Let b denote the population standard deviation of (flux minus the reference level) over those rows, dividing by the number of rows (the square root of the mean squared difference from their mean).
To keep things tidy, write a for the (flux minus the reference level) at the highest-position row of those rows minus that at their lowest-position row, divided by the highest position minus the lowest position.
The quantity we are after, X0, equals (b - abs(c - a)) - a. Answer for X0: 0.2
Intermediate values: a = -0.005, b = 0.40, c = 0.2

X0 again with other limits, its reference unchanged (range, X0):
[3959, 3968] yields 0.5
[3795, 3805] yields -0.1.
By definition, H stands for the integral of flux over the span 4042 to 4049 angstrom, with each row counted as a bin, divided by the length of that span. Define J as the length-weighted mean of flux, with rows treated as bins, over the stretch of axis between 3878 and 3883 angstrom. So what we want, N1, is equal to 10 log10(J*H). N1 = 15.5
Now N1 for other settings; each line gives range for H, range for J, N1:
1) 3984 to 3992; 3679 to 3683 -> 15.1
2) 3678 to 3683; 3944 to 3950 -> 14.4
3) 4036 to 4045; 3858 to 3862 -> 15.3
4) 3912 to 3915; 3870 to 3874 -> 15.0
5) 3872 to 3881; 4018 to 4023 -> 15.7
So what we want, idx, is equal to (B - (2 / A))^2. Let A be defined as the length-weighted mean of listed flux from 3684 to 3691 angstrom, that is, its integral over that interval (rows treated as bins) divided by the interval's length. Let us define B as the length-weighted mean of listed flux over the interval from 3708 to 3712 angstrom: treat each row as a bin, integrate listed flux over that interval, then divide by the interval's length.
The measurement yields 17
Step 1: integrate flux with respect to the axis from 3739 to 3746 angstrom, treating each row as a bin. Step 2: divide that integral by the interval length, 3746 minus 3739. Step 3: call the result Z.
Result 5.2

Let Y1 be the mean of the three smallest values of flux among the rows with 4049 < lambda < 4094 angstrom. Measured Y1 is 5.8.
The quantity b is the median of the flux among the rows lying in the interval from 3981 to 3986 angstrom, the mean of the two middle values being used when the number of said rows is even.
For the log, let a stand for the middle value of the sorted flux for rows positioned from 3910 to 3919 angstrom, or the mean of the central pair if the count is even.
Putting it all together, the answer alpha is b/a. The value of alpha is 0.94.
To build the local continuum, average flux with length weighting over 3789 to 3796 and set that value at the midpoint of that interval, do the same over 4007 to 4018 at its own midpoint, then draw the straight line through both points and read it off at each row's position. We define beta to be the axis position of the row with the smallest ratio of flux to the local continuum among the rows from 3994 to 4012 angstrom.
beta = 3998.21 angstrom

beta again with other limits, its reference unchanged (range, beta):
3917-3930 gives 3928.85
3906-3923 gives 3921.62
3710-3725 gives 3721.05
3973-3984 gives 3974.35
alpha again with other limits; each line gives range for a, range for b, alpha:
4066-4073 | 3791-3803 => 0.83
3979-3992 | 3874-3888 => 0.91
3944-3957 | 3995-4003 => 1.10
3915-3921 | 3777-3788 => 0.90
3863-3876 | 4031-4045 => 1.07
